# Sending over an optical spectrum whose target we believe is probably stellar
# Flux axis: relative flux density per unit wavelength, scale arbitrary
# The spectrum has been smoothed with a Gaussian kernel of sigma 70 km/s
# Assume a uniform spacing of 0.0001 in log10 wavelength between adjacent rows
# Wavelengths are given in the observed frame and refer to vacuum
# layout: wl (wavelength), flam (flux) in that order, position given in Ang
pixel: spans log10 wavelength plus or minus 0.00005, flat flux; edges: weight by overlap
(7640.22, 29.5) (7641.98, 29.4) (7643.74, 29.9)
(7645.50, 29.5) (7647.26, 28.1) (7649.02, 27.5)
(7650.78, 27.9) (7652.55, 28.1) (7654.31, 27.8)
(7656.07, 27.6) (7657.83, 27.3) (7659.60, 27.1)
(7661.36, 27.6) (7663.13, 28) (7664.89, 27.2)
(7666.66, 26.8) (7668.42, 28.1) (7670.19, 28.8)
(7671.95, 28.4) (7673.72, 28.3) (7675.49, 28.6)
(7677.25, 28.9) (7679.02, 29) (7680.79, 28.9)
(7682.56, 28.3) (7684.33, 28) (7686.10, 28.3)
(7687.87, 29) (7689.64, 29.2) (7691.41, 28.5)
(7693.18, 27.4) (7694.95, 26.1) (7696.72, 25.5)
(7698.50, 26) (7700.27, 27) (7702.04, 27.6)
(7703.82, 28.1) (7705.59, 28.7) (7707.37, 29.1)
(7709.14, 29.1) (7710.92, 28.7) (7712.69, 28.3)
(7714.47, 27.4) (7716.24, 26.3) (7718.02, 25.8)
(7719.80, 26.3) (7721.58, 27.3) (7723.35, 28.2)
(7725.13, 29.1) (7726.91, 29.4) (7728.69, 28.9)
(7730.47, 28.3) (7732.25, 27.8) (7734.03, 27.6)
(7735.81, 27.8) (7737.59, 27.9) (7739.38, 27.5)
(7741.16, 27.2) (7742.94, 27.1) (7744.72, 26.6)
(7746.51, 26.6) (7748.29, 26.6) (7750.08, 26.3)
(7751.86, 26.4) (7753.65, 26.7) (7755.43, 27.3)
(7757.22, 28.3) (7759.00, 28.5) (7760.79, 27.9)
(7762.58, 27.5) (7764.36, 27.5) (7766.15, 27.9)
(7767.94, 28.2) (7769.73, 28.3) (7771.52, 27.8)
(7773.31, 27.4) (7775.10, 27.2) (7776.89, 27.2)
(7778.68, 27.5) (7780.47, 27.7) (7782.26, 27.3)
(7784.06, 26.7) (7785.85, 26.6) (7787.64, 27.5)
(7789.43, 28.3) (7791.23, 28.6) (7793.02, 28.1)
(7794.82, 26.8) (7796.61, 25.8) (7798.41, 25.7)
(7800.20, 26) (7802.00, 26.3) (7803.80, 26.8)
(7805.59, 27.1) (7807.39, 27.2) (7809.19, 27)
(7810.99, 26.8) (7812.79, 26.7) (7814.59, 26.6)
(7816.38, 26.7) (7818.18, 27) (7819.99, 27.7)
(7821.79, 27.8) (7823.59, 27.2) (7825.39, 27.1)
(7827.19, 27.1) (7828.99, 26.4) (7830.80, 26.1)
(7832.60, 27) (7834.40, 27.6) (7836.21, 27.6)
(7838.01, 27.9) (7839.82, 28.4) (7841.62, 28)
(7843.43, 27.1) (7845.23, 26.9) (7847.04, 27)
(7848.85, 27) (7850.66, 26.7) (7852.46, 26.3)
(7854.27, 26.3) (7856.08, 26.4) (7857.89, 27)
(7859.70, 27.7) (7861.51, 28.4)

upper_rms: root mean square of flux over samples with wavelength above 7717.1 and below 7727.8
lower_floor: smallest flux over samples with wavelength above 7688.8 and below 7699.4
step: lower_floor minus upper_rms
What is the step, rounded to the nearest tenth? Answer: -2.2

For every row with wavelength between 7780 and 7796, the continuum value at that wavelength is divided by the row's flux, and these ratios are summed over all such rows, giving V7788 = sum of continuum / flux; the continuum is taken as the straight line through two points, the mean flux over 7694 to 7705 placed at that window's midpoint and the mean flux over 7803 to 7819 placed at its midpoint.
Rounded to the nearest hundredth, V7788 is 8.79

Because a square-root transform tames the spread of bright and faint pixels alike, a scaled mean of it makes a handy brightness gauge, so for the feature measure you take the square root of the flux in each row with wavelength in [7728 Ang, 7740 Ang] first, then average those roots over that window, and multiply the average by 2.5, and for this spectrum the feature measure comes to 13.2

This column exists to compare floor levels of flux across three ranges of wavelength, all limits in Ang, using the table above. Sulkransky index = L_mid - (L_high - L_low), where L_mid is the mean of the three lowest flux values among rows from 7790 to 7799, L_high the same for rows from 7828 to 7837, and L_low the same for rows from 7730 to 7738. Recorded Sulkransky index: 27.3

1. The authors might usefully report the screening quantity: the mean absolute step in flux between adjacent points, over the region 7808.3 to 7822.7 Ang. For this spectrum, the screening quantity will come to 0.2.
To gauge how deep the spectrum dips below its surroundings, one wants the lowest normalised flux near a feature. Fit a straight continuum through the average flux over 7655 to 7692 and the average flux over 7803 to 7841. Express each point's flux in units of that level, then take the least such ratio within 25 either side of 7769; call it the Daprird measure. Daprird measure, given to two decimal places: 0.95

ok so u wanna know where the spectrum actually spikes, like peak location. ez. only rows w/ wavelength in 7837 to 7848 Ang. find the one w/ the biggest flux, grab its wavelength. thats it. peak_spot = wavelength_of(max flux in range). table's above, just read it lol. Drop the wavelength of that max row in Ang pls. 7839.82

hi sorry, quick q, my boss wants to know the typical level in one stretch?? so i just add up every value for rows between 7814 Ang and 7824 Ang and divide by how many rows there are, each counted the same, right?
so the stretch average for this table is 27.2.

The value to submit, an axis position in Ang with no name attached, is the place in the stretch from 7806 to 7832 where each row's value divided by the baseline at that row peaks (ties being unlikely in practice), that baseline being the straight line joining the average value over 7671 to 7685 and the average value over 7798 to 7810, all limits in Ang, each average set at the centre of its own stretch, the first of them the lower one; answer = 7821.79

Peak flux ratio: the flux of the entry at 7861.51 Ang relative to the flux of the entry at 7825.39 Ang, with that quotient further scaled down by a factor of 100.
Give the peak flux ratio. 0.0105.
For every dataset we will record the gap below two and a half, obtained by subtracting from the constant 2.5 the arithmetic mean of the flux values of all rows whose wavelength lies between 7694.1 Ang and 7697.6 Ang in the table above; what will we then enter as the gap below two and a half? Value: -23.3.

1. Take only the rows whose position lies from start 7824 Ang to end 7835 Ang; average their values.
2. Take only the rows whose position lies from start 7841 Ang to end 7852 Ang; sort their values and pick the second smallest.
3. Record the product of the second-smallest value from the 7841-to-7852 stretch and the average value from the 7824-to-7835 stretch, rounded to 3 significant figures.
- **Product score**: 723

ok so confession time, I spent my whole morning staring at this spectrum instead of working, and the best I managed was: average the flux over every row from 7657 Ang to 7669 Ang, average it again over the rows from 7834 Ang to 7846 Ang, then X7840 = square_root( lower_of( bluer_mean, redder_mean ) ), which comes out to 5.24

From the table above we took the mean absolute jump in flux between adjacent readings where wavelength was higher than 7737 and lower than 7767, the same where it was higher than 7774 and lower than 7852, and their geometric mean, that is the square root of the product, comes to 0.35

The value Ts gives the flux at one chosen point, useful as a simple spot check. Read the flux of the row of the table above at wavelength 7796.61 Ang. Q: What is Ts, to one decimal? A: 25.8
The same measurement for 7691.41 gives 28.5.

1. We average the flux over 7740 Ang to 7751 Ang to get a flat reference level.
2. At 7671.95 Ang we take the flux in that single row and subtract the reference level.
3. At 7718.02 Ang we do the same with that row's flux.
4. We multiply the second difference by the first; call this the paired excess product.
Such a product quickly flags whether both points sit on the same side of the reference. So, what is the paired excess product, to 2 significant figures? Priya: -1.6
